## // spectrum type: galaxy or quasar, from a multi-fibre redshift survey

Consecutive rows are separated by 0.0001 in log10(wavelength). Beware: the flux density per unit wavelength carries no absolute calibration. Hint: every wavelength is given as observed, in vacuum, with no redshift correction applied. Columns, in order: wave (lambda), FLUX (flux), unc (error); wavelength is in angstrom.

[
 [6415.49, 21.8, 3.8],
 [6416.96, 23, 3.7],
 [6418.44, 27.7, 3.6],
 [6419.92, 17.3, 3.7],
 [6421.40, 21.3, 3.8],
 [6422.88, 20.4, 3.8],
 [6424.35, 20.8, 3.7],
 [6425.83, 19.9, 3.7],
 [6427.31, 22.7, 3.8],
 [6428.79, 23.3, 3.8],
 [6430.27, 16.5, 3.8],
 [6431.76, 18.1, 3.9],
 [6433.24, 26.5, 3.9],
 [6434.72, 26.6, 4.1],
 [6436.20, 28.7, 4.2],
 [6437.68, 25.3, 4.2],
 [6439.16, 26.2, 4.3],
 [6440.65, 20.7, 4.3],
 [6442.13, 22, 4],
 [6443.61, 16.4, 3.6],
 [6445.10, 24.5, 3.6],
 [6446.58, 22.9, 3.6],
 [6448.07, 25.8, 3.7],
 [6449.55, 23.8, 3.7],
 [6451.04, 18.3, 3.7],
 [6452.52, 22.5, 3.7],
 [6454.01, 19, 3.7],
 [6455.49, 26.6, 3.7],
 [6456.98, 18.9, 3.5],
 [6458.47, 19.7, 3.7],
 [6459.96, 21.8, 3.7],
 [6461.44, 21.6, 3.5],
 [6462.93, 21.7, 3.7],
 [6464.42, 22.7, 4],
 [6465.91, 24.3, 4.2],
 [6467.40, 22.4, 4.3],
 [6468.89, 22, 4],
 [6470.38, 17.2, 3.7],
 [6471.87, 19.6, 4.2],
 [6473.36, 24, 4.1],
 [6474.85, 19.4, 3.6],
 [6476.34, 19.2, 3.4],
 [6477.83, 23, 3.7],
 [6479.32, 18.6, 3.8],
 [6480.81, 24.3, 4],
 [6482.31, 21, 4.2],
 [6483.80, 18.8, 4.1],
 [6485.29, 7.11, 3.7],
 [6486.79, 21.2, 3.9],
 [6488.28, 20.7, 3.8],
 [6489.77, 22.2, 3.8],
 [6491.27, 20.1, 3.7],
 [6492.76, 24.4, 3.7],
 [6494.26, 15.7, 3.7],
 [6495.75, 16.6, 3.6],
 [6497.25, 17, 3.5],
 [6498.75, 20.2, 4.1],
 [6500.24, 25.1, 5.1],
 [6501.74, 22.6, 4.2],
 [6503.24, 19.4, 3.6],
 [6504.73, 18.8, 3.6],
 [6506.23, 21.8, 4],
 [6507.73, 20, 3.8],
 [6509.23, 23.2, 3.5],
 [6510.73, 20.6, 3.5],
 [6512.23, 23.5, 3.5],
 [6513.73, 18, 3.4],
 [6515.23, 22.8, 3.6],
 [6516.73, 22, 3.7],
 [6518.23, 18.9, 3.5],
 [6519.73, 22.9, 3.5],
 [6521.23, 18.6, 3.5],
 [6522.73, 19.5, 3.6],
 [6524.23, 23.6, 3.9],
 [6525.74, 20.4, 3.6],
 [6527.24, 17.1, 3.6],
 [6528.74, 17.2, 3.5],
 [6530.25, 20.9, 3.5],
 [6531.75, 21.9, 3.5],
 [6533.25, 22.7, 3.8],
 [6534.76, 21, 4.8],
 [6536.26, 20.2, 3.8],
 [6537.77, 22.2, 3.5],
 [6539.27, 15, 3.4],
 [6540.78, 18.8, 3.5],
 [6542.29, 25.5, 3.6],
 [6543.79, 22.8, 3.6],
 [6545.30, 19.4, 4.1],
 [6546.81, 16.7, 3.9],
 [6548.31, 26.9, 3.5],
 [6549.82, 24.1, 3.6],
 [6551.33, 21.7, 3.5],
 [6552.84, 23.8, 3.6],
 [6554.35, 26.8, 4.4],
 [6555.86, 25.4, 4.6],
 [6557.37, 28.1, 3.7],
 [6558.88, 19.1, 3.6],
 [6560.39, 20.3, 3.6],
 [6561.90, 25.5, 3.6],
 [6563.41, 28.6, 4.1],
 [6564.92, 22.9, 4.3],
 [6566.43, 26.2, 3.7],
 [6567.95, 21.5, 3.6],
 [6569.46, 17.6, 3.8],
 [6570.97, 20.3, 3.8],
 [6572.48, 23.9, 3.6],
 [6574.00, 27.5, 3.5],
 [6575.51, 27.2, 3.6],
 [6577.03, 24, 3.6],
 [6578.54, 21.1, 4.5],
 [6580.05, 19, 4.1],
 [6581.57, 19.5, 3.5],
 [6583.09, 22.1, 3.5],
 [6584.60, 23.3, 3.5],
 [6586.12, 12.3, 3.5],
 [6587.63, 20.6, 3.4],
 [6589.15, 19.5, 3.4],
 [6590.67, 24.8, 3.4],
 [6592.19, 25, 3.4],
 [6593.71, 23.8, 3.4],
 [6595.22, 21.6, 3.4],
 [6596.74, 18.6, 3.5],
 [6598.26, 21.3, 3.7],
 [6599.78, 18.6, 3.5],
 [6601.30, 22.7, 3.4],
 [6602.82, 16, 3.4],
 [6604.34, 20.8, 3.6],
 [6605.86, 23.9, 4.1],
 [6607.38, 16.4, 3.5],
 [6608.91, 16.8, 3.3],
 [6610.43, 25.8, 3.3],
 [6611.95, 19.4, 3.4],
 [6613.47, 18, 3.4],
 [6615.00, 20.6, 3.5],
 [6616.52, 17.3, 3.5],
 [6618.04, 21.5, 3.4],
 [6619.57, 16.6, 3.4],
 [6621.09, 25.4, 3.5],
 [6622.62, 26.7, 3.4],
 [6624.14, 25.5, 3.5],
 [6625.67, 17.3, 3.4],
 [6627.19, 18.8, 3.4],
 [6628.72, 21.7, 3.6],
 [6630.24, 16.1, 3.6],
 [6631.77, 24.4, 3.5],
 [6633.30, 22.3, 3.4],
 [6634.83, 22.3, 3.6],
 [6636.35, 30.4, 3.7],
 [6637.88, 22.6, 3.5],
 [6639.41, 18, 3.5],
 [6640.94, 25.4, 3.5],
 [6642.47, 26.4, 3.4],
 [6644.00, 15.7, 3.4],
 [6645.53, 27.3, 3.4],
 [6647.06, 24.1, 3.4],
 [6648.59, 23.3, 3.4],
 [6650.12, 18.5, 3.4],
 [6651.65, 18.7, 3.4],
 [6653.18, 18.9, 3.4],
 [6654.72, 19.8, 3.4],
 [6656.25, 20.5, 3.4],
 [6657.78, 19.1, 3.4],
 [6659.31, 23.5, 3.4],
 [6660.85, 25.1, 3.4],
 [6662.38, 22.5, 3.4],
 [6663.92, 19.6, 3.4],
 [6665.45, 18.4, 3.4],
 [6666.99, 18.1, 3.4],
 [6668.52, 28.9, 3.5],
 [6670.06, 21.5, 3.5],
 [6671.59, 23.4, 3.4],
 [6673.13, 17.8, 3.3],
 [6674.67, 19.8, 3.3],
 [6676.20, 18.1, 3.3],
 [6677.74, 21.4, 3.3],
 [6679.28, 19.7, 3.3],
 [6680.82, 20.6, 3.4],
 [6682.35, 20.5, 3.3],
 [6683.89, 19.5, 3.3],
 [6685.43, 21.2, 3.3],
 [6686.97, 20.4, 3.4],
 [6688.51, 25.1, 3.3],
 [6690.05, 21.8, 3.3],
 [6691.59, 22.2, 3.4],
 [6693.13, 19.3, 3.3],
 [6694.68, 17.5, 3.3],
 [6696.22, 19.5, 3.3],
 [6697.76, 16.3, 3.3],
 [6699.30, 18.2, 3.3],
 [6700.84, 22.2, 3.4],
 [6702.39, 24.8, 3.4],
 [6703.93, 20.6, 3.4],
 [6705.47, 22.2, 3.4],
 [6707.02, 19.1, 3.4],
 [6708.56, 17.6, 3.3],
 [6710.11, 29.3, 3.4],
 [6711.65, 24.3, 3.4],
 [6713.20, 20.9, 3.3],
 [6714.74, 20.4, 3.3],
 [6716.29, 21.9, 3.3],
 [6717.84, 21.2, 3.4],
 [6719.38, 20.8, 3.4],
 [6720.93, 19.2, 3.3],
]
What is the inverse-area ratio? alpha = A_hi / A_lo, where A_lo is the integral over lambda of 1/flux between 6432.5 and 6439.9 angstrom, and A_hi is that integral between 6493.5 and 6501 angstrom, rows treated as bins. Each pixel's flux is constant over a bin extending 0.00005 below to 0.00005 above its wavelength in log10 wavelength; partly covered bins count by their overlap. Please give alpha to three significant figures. 1.46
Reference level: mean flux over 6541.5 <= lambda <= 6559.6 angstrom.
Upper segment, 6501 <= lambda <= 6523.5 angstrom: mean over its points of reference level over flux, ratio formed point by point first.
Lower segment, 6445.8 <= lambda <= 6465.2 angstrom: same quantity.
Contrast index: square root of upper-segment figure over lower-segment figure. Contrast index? 1.02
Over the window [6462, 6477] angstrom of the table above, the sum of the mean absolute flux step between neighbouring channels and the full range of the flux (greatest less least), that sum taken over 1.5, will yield 6.3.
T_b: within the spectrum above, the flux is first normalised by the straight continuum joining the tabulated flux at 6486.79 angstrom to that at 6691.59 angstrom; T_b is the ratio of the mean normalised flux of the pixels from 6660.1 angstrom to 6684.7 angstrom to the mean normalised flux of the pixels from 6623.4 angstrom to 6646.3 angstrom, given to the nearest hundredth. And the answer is 0.93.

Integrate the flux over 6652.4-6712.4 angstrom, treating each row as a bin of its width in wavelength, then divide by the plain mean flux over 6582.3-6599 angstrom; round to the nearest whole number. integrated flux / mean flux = 59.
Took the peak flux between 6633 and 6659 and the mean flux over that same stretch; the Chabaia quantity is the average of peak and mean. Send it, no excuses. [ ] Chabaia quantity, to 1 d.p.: 26.2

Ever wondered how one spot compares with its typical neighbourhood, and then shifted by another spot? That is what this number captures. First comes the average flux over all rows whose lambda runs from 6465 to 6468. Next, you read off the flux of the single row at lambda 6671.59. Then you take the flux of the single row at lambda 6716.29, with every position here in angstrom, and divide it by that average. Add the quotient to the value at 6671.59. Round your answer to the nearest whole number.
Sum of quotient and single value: 24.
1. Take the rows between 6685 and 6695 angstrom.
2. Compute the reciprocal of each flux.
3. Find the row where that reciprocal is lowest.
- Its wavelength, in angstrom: 6688.51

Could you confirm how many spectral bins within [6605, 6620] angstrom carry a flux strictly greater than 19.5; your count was 4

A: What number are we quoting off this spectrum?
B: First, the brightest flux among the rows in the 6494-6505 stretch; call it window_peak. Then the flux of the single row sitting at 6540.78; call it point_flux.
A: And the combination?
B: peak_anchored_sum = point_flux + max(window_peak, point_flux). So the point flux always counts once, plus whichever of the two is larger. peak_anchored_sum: 43.9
